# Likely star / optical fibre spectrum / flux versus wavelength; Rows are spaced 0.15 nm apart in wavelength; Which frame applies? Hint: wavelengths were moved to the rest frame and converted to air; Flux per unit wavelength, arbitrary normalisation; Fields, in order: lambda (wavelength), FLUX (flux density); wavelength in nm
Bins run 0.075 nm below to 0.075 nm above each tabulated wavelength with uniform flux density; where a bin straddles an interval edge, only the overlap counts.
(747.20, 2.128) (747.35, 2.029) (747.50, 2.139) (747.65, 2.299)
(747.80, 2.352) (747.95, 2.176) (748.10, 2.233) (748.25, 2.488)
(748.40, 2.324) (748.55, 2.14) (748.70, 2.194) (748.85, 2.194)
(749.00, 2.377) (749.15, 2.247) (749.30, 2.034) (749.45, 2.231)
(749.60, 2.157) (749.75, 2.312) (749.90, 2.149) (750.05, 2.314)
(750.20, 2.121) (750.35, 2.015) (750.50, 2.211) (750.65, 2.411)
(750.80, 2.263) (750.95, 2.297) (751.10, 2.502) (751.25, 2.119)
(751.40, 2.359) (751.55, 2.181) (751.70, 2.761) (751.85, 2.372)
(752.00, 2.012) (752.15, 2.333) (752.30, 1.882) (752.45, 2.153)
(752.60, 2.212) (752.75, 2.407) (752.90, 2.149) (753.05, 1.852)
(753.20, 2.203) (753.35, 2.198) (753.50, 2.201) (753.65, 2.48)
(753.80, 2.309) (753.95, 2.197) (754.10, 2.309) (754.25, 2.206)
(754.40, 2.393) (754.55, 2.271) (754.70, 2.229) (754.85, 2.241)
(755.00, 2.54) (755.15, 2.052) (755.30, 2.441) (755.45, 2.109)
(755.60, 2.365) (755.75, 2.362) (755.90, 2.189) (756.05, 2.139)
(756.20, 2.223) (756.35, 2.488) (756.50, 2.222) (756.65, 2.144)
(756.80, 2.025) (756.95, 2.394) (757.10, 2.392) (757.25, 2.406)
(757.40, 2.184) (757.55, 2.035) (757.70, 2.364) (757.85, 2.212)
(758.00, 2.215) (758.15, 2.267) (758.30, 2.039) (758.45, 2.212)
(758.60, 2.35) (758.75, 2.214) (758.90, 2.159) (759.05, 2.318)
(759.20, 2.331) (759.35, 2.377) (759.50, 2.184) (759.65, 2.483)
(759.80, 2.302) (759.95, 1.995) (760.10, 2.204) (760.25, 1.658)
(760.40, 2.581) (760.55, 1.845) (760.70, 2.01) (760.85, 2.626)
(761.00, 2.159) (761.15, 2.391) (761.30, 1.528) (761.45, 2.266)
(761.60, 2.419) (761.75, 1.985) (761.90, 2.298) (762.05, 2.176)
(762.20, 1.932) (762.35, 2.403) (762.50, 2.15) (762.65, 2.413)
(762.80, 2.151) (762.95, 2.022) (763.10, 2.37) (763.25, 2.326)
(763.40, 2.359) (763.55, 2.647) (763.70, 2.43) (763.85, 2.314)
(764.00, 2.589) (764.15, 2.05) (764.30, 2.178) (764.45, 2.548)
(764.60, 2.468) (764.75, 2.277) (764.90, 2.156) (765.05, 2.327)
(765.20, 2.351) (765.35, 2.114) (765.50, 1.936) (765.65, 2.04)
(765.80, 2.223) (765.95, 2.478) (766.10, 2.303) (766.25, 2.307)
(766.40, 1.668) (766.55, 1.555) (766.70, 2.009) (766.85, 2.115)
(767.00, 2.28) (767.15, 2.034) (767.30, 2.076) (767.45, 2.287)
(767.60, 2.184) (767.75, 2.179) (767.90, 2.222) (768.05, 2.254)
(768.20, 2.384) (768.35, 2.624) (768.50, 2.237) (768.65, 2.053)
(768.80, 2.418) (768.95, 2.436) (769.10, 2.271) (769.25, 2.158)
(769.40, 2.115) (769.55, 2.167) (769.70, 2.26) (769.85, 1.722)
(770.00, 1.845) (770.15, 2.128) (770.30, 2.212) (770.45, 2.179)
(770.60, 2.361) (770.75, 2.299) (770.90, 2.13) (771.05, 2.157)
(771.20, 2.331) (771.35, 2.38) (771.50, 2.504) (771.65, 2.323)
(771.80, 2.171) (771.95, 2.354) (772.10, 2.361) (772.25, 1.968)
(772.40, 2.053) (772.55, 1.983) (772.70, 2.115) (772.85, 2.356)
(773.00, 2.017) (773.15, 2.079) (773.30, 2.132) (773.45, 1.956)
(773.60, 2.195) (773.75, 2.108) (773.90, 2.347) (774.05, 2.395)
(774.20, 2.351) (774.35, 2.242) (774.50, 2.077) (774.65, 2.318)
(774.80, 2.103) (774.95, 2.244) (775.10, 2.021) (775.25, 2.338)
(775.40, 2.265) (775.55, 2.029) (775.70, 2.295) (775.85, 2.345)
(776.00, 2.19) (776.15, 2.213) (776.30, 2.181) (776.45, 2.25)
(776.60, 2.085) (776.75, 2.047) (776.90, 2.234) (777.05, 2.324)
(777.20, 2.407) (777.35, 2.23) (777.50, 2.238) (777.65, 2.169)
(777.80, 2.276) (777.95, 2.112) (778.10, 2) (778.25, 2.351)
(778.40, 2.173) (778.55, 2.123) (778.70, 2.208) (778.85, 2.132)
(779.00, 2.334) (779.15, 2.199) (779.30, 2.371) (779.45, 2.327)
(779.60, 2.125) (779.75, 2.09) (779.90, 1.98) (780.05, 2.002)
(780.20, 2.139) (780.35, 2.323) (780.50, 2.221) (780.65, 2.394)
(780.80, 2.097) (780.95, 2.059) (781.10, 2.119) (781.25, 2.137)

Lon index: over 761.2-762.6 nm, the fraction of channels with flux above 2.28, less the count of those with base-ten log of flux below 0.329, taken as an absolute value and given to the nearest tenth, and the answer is 2.7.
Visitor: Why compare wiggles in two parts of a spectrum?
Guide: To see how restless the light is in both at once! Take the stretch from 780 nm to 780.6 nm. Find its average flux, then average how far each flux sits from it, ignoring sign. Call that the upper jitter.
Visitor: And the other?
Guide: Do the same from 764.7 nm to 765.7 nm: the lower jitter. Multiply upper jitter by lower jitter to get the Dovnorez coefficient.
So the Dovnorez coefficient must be 0.013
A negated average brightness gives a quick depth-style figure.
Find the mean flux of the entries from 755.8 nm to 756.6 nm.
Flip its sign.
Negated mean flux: -2.25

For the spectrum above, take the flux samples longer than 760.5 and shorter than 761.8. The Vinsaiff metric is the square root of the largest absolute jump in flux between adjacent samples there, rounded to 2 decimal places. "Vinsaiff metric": 0.93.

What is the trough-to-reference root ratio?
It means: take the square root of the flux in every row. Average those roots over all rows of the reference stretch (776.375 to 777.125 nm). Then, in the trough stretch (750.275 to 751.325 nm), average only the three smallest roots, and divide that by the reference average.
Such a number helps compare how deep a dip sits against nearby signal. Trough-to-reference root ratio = 0.983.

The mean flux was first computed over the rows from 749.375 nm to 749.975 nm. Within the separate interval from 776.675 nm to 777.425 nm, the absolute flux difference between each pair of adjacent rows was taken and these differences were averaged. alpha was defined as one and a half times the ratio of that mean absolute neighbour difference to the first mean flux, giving 0.091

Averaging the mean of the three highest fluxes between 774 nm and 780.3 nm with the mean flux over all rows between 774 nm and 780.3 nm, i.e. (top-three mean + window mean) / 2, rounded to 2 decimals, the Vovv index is 2.30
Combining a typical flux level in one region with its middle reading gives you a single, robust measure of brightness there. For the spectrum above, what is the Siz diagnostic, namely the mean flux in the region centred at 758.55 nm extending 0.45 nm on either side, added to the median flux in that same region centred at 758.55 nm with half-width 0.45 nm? 4.42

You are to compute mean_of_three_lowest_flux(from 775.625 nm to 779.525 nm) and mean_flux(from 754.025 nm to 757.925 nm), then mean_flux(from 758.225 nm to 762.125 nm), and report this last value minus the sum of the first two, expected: -2.11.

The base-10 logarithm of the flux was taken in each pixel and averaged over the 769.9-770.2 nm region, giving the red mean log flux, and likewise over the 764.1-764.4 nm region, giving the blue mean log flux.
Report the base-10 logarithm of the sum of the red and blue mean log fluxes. -0.206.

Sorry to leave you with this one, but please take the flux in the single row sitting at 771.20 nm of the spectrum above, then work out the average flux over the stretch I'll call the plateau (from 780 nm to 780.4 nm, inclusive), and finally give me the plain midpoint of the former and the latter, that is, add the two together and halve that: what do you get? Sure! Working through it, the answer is 2.24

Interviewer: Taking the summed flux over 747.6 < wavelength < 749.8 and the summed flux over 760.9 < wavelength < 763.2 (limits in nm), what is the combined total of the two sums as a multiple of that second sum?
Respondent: 2.03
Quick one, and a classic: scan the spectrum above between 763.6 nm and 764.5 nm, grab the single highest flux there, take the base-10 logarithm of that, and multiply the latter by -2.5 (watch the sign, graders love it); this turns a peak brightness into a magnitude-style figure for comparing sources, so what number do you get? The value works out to -1.03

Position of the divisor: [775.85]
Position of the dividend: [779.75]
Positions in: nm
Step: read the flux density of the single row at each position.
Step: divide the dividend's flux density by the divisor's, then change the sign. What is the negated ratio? -0.89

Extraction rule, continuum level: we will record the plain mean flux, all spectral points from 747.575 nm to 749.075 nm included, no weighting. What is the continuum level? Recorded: 2.28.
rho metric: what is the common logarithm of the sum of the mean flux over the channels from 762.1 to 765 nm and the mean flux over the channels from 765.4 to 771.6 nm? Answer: 0.652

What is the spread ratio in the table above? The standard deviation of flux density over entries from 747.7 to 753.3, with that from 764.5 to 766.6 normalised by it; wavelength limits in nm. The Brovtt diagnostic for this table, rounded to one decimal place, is 1.6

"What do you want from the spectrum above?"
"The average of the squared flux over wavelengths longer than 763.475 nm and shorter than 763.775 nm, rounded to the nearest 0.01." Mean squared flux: 6.46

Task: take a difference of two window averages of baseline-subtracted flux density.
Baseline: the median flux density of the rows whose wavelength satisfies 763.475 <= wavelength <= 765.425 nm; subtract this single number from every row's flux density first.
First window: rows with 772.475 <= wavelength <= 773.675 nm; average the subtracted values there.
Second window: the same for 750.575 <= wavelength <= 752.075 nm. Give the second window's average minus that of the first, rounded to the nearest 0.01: 0.22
